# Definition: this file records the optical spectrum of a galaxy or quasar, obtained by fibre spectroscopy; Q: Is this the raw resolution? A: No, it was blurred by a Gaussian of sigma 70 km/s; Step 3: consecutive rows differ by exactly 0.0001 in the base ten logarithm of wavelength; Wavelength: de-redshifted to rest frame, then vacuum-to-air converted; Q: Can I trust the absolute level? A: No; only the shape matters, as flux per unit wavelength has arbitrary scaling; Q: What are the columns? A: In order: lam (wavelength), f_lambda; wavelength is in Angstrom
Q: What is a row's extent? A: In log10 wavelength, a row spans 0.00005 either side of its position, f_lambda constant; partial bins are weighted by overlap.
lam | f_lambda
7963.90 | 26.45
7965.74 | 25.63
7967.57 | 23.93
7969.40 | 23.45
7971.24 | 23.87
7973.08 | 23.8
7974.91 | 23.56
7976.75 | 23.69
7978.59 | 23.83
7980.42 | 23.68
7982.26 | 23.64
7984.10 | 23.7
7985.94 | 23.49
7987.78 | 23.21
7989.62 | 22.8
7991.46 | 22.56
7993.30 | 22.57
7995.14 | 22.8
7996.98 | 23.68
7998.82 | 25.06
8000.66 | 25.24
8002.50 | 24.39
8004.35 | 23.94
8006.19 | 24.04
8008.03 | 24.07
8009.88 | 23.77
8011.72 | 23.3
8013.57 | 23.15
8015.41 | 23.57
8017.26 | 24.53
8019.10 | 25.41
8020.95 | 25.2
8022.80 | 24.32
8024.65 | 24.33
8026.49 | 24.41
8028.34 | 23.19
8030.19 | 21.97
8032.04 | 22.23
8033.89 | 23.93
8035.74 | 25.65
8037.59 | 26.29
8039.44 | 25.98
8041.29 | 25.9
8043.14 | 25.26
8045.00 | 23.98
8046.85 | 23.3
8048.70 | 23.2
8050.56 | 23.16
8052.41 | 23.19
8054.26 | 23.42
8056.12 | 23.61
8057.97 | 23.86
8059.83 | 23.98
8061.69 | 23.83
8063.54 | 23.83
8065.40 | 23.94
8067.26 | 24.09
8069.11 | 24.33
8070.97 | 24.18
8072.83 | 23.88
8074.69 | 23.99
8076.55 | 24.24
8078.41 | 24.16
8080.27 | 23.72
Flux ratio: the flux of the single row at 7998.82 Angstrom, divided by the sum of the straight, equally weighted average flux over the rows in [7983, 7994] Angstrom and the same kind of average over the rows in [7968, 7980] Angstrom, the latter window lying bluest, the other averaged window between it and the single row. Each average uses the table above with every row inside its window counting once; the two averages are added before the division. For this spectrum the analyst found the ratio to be 0.536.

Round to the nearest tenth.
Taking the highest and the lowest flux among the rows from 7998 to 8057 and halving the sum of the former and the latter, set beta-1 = 24.1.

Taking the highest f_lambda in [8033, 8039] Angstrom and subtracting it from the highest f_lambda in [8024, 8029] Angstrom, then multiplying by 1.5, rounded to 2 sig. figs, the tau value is -2.8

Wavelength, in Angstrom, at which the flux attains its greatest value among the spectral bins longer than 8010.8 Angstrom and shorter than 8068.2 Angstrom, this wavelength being 8037.59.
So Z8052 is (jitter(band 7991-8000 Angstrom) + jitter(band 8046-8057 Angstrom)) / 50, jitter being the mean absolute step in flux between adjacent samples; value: 0.015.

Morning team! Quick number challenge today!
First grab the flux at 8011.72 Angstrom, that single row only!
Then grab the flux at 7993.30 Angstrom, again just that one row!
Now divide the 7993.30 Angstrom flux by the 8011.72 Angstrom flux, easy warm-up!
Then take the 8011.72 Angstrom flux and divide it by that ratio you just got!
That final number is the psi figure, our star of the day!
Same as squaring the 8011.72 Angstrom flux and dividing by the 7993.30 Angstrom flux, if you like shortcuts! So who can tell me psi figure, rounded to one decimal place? 24.1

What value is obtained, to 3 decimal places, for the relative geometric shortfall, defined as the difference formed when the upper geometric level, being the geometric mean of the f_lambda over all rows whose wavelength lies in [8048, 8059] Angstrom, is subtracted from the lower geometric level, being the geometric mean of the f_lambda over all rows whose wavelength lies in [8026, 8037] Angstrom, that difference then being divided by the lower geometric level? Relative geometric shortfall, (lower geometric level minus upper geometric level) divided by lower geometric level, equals 0.005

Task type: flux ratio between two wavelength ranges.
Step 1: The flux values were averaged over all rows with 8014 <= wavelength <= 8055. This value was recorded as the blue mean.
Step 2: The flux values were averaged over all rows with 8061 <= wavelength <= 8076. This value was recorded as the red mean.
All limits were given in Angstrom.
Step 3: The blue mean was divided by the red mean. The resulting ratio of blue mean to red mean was 1.01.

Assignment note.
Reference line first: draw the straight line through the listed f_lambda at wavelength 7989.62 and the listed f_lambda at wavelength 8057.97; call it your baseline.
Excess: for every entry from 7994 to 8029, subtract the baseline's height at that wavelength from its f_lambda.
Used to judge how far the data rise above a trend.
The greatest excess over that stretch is 2.3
